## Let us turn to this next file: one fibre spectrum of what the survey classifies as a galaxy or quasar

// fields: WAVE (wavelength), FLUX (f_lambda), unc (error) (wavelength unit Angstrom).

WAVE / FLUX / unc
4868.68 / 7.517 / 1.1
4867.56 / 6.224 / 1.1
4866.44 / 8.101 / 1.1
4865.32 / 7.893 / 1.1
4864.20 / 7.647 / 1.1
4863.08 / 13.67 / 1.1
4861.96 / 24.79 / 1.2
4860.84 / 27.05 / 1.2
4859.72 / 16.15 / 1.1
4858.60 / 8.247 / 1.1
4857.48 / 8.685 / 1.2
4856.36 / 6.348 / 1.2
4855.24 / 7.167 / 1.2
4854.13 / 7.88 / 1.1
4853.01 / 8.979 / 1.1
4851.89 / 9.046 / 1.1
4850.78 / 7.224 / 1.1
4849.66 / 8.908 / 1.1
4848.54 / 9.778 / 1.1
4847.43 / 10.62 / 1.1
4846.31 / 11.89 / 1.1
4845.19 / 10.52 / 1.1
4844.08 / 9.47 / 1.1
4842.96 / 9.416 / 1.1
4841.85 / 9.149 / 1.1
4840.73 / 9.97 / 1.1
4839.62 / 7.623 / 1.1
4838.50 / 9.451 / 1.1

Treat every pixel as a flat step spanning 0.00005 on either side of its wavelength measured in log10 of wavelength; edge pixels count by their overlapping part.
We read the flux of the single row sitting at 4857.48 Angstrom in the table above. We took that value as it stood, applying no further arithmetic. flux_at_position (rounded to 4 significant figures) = 8.685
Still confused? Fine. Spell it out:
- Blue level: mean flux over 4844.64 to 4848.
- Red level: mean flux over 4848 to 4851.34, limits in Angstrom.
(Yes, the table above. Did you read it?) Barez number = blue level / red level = 1.27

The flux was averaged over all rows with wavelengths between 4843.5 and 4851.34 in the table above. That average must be 9.8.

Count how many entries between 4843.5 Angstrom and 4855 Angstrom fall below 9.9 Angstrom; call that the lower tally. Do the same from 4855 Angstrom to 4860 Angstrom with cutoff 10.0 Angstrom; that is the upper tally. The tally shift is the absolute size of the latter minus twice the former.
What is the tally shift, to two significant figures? 10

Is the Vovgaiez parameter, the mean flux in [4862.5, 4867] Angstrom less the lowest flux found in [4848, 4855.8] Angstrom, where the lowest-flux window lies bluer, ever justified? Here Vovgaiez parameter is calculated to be 2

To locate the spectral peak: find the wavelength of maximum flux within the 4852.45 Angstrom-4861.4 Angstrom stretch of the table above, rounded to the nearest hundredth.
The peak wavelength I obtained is 4860.84 Angstrom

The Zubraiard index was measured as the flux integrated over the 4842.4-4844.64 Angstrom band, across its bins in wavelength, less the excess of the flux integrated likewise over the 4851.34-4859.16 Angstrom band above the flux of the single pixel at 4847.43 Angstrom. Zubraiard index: -31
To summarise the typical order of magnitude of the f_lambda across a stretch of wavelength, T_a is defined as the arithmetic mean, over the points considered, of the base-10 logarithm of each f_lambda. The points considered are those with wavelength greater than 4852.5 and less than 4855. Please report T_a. 0.92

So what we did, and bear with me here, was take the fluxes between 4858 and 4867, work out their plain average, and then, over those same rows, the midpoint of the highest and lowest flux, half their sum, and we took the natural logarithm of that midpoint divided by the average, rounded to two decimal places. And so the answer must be 0.20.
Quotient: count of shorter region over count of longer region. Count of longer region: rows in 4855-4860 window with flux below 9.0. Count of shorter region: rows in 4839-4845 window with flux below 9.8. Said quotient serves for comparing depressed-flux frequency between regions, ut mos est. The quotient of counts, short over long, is 1.0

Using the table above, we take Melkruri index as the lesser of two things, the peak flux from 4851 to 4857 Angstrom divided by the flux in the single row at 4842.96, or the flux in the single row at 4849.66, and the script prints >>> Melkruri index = 1.0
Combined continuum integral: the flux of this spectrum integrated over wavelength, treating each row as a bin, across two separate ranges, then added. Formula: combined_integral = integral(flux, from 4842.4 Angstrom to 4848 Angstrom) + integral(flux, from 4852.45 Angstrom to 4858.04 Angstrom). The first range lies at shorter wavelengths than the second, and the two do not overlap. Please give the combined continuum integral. 102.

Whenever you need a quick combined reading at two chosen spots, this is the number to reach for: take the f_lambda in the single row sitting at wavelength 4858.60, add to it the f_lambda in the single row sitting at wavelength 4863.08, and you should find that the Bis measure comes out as 22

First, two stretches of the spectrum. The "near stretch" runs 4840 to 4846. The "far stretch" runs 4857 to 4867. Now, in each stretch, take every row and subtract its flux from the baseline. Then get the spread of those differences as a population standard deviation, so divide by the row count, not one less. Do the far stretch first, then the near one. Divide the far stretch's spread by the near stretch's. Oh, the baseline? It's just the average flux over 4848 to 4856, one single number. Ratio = 15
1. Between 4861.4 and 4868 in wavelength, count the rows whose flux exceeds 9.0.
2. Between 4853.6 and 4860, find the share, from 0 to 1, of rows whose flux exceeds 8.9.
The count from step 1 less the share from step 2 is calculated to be 1.8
